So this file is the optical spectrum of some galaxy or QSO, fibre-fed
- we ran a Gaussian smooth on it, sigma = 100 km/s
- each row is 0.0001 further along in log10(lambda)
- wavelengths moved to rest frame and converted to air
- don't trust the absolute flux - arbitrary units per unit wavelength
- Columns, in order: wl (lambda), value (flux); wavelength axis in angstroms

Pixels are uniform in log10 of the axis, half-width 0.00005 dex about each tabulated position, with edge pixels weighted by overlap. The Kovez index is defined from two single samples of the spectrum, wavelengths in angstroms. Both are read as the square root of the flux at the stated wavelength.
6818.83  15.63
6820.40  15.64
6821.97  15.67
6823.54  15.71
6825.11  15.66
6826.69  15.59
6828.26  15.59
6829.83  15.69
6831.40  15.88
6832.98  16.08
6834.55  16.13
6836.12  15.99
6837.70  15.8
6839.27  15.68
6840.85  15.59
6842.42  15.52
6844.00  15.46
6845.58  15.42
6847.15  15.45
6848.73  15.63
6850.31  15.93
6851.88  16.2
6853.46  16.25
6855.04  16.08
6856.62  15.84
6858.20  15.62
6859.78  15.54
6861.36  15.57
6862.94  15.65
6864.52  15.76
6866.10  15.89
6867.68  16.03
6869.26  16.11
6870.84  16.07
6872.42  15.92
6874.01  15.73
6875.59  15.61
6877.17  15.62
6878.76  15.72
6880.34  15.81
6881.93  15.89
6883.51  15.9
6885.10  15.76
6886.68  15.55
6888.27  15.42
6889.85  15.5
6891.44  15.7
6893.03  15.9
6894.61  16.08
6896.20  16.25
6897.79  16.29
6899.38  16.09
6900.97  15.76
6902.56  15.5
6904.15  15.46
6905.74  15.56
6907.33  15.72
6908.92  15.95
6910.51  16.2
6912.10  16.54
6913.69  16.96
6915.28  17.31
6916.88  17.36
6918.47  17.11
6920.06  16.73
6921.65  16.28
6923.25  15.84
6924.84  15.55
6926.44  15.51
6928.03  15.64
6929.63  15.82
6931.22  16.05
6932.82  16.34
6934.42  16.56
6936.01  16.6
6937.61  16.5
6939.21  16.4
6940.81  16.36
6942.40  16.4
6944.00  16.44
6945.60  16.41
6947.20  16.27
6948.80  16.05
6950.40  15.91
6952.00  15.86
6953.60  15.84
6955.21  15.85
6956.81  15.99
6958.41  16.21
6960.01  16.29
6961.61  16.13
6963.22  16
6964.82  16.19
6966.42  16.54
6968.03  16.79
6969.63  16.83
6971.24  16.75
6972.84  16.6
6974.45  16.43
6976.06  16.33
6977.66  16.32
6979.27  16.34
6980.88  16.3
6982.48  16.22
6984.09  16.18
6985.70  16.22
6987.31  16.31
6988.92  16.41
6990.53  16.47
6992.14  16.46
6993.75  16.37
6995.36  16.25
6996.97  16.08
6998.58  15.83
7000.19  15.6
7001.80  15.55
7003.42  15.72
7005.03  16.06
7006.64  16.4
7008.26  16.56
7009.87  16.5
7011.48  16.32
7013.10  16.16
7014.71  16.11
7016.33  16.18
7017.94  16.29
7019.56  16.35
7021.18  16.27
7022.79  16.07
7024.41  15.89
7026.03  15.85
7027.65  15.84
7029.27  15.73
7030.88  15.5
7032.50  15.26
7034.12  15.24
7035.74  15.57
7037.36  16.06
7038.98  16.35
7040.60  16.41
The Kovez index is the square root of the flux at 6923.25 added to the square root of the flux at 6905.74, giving 7.92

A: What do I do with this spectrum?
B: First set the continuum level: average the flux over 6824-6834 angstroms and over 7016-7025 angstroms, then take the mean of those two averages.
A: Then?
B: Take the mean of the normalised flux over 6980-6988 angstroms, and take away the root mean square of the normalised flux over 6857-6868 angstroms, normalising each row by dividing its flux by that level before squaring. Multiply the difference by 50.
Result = 1.6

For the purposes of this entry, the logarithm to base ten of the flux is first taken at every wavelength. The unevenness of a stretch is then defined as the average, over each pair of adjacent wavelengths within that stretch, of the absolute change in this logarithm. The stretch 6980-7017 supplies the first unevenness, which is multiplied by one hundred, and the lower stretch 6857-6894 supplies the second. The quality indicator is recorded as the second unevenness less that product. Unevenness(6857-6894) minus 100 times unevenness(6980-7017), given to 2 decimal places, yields -0.35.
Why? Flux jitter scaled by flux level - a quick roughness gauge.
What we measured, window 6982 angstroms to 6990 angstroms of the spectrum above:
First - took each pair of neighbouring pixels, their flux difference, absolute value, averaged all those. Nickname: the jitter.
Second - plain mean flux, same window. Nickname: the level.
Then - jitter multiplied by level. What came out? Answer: 1.1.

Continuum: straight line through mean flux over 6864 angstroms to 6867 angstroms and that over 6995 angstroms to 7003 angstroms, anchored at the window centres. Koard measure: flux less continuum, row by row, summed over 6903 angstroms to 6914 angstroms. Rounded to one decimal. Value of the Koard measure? 1.5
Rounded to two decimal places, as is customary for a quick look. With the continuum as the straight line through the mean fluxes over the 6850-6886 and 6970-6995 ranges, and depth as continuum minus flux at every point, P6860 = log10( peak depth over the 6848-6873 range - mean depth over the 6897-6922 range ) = -0.28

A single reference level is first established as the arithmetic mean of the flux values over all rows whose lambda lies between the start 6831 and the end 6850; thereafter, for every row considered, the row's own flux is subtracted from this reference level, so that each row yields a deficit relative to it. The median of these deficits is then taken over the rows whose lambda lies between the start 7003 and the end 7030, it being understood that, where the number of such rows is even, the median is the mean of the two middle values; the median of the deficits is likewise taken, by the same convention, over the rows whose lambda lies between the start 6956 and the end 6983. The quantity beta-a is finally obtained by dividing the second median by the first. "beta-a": 1.36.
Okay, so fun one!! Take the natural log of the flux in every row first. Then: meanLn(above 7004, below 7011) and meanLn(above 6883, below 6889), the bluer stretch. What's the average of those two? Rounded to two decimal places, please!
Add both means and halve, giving 2.77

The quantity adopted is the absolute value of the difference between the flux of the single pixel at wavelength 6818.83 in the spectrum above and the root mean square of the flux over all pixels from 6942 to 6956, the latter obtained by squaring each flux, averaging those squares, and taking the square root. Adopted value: 0.49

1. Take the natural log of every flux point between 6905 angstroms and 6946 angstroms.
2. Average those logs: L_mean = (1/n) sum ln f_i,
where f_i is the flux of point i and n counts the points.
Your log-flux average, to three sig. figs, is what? 2.79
